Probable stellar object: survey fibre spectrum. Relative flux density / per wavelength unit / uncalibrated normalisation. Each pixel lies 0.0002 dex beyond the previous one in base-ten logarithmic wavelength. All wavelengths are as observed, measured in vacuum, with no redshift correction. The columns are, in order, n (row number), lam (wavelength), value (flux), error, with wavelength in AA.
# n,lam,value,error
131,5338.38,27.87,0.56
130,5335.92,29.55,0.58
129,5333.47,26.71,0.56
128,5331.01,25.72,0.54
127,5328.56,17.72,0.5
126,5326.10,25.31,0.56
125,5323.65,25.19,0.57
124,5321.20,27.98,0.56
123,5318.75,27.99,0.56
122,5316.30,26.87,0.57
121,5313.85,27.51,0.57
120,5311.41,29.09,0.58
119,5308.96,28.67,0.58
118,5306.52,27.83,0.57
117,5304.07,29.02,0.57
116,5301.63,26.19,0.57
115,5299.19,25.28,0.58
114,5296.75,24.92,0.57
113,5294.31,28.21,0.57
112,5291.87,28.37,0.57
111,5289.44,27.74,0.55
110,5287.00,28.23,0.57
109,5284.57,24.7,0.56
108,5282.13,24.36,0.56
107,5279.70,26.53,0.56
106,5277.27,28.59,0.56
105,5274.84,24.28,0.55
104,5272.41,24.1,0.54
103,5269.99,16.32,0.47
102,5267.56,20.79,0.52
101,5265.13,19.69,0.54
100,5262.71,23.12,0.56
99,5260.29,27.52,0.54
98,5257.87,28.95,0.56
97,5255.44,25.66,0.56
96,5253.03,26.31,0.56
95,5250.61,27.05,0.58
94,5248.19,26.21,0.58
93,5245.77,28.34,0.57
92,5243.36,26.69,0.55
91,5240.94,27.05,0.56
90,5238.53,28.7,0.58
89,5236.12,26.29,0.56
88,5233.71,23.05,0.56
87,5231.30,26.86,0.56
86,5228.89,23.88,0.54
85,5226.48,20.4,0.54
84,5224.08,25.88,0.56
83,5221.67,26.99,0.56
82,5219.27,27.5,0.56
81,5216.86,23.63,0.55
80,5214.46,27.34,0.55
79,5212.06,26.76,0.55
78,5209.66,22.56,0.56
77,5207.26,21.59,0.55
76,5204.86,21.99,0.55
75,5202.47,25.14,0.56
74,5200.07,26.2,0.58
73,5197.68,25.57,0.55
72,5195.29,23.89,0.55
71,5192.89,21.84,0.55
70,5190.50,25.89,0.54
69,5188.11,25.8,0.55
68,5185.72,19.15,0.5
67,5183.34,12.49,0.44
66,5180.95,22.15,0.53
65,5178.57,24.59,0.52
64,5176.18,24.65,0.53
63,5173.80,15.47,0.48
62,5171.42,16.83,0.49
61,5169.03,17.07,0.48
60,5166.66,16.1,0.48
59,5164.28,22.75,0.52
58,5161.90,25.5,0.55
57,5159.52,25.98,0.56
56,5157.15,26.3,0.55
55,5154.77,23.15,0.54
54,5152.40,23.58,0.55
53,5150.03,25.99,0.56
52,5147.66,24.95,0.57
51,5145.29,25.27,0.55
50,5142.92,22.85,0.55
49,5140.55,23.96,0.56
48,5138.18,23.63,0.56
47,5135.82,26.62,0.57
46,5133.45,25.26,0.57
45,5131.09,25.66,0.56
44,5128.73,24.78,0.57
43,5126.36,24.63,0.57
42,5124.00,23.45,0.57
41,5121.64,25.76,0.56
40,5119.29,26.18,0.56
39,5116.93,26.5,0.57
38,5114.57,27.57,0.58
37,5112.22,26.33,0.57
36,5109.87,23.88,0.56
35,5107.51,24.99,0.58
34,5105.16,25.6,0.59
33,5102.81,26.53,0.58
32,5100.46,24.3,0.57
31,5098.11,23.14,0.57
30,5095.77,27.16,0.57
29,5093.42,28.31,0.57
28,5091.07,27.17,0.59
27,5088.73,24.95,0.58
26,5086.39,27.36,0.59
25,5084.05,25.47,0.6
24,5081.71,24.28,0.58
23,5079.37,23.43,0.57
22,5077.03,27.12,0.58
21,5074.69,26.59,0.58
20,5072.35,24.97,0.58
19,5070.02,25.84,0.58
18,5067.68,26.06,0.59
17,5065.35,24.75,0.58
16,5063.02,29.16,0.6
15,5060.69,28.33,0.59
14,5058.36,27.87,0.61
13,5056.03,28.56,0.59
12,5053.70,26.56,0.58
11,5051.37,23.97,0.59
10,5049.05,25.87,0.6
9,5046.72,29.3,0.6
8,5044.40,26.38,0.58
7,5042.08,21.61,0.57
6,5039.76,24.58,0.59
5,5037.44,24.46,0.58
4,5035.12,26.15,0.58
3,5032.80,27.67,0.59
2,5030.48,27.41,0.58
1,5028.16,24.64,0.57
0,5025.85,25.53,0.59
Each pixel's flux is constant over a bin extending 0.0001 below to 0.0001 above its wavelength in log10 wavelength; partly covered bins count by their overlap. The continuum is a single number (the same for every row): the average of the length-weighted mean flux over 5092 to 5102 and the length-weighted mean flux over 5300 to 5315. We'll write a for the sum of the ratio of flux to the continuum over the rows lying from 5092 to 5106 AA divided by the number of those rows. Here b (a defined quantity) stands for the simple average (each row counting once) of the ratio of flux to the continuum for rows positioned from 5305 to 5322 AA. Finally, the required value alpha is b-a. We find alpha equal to 0.080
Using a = 0.96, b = 1.04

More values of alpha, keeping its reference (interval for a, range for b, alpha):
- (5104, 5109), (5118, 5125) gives -0.006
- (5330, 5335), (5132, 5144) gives -0.065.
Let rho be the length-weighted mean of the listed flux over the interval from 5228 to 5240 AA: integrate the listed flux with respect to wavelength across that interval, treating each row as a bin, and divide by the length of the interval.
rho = 25.8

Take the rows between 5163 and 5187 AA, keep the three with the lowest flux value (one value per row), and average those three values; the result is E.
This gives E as 15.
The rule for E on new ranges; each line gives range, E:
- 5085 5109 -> 24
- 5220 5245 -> 22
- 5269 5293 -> 22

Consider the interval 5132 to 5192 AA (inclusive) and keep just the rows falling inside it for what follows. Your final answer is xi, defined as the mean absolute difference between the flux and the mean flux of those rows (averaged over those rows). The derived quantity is 3.1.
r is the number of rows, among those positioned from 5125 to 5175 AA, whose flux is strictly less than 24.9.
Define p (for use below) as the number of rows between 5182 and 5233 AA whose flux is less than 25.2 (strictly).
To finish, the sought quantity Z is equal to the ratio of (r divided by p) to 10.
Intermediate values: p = 11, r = 12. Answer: 0.11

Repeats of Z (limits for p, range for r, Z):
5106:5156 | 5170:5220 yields 0.12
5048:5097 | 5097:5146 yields 0.15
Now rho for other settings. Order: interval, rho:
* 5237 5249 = 27.4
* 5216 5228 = 24.9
